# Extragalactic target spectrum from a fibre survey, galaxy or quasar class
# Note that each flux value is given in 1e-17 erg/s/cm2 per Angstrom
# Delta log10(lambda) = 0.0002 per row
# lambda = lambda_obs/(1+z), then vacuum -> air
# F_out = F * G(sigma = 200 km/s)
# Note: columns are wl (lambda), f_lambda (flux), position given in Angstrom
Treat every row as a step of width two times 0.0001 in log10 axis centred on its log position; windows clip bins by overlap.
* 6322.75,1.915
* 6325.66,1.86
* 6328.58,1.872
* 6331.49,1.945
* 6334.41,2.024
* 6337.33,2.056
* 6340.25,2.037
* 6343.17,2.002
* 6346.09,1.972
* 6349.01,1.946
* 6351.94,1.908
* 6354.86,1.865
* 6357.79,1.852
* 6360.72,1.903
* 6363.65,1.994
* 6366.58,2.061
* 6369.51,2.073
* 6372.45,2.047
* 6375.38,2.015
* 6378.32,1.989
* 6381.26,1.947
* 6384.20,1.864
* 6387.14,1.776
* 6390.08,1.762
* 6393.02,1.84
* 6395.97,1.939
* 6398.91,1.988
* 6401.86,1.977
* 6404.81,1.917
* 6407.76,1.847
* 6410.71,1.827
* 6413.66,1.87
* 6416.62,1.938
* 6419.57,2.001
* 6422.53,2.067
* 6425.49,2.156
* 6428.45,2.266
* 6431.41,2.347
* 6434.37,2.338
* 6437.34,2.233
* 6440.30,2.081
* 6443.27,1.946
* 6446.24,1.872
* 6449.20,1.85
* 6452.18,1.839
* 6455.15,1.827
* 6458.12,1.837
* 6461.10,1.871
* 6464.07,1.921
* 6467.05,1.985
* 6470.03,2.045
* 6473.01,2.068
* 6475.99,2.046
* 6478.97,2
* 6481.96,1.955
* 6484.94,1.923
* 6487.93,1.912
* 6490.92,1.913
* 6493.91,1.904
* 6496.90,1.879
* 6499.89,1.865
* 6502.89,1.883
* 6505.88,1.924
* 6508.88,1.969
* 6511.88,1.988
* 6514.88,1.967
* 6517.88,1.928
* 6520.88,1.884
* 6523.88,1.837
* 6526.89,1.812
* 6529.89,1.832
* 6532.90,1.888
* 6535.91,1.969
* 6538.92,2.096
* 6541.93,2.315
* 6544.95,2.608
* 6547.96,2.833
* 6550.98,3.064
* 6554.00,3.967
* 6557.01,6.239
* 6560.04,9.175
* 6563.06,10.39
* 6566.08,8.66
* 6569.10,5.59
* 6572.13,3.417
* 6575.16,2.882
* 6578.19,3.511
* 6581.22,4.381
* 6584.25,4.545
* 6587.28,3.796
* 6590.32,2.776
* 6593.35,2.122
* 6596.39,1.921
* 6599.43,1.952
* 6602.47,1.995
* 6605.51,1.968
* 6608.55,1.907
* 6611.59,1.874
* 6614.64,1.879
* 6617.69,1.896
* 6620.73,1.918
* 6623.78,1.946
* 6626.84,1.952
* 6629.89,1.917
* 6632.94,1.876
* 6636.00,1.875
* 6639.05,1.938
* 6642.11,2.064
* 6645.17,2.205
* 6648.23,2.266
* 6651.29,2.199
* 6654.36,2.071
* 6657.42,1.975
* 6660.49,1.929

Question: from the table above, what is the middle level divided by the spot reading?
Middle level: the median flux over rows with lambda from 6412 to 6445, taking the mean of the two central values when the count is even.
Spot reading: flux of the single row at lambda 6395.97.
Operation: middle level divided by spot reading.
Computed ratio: 1.07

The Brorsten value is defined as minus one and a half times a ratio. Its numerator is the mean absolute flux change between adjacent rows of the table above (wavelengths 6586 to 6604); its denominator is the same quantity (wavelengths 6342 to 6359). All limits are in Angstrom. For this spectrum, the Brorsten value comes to -19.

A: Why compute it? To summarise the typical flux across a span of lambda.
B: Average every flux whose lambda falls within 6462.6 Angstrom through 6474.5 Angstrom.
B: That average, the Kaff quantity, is 2.00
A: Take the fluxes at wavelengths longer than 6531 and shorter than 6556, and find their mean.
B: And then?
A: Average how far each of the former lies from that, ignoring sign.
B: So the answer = 0.5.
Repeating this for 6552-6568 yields 2.1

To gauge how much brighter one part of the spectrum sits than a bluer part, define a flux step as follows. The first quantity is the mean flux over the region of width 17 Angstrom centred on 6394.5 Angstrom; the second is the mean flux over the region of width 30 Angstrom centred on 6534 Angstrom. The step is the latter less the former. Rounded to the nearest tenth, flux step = 0.2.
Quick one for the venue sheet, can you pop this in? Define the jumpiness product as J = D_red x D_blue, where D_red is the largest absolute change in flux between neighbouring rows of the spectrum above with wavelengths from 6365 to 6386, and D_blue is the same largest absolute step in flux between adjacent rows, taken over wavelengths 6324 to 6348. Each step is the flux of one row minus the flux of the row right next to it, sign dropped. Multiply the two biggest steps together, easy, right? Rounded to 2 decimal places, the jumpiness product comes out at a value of 0.01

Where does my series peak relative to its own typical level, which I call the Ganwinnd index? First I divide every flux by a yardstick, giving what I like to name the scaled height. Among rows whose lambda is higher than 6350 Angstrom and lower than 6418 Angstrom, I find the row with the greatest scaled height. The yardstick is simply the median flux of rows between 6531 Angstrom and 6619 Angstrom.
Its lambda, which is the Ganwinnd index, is 6369.51 Angstrom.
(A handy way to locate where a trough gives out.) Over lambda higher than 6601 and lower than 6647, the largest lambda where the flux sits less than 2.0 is 6639.05 Angstrom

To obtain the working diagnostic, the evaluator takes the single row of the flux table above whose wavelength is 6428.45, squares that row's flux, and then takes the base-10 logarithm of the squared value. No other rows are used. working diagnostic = 0.71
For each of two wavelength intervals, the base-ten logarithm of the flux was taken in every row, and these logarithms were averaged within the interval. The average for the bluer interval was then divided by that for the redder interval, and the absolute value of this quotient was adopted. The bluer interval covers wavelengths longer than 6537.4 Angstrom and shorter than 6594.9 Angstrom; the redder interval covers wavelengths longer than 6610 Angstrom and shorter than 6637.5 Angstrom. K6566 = 2.1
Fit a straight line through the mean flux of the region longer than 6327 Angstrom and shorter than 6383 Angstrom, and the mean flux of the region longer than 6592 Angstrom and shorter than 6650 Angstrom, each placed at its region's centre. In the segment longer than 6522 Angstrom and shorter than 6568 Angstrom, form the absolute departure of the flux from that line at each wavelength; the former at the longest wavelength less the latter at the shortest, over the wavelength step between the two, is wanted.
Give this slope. 0.155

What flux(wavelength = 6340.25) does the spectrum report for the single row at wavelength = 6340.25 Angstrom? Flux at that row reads 2.037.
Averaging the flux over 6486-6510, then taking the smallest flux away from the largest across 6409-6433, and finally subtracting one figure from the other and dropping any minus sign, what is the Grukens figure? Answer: 1.4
